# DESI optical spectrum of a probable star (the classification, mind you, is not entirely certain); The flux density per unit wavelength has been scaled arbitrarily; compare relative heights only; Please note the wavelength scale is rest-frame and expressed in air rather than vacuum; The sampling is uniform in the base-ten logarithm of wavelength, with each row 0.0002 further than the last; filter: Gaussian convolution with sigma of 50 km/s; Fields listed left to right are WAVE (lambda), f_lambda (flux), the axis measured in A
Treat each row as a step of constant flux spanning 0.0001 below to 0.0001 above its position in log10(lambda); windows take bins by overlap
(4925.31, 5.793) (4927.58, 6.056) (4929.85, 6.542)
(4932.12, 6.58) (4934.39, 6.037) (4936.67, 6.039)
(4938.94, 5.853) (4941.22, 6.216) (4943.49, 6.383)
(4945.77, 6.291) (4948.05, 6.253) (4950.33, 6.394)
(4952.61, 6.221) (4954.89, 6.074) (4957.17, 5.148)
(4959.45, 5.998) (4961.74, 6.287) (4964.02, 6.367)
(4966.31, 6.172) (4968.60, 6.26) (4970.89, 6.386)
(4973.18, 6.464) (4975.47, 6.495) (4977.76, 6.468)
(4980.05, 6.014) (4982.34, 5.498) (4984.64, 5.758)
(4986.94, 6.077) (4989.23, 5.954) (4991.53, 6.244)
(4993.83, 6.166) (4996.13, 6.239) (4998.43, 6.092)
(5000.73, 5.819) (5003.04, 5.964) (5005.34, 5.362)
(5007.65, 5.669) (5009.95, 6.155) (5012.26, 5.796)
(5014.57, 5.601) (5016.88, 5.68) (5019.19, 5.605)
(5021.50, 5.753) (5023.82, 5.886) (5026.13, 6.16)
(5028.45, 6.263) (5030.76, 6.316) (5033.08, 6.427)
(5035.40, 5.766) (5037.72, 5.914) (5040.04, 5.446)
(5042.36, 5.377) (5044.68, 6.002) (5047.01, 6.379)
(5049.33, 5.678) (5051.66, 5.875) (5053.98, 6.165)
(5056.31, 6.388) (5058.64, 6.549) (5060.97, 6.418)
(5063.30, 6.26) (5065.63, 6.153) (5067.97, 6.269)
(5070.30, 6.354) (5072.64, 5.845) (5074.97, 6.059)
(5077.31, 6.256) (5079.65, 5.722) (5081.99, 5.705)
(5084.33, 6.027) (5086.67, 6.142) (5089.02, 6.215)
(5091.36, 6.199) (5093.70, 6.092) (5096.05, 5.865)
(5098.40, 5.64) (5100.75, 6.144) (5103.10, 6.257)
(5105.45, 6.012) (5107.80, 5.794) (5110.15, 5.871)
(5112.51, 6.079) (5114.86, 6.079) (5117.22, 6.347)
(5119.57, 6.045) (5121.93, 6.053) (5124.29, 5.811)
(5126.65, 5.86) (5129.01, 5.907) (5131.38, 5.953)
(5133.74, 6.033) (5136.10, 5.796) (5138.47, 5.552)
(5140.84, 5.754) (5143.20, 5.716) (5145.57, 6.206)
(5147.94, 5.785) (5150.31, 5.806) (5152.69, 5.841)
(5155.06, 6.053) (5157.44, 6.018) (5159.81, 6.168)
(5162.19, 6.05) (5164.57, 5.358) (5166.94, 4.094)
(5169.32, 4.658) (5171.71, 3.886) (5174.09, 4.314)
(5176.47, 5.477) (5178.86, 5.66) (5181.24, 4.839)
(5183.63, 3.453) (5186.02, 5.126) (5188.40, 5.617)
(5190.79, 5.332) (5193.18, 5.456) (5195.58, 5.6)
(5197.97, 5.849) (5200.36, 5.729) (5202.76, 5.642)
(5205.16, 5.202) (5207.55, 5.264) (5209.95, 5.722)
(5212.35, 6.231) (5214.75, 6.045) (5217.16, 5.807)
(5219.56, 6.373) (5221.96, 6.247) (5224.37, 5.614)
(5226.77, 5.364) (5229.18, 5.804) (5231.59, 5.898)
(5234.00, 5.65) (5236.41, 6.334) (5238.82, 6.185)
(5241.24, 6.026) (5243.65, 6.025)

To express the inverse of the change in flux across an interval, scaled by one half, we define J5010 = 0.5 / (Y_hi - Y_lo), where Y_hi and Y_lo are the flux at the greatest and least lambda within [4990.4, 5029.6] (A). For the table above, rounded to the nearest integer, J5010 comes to 26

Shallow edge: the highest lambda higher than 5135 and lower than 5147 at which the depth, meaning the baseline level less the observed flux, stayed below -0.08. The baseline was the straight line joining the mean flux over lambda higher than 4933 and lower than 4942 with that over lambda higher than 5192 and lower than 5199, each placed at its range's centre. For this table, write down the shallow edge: 5145.57 A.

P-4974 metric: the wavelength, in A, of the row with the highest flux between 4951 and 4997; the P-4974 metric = 4975.47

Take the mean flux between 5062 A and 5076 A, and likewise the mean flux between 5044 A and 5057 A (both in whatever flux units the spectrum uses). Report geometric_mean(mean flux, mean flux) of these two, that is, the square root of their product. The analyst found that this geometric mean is 6.12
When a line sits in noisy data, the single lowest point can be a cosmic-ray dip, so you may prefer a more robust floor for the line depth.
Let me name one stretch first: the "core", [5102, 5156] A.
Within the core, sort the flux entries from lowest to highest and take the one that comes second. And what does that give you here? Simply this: 5.716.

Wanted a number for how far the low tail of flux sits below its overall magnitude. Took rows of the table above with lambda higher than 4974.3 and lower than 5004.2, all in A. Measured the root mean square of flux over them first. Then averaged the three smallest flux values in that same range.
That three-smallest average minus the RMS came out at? -0.37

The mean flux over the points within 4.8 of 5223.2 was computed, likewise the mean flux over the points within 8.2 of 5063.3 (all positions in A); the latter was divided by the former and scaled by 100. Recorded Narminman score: 107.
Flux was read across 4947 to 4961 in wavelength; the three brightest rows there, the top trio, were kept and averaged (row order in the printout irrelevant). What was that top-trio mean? 6.29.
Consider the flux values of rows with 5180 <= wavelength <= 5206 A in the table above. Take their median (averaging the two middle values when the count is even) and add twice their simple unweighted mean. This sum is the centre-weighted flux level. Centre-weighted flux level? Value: 16.0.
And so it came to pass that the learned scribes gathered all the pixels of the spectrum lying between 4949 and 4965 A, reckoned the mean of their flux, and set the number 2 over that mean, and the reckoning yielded 0.329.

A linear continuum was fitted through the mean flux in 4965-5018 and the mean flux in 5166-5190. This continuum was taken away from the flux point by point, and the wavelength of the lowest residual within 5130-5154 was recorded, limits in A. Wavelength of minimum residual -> 5138.47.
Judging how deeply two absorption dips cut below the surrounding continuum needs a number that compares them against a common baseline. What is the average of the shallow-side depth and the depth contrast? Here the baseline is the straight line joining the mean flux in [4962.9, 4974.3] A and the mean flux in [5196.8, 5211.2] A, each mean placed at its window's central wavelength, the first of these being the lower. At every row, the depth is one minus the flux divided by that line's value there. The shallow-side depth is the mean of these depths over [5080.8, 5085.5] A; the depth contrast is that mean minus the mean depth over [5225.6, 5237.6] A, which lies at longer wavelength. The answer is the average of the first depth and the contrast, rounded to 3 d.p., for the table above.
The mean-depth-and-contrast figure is 0.046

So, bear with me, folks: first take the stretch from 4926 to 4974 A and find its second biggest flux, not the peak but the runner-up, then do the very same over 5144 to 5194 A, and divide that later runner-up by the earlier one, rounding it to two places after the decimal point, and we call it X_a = 0.94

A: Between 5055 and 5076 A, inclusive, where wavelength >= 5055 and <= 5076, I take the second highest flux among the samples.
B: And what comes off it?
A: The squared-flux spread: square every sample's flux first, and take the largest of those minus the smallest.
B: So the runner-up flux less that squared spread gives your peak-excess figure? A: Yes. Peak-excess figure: -2.3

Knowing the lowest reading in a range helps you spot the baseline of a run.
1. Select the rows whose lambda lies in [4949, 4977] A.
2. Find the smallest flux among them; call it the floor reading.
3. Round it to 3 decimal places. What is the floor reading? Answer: 5.148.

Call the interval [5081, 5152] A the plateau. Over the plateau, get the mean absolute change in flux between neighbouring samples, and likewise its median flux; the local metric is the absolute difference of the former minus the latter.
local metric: 5.8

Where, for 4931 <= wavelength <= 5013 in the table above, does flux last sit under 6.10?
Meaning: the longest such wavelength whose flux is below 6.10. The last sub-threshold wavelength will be 5012.26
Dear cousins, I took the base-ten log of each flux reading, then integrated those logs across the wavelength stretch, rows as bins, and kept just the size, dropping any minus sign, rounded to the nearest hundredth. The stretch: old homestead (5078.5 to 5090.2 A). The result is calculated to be 9.07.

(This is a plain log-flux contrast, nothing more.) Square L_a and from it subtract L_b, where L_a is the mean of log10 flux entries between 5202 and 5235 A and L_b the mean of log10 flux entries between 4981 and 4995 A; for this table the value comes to -0.195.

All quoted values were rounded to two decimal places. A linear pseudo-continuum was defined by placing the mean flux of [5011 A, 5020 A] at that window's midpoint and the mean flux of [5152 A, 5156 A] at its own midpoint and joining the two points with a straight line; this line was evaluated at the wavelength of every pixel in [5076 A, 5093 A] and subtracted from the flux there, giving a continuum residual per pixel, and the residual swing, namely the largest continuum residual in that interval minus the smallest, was 0.56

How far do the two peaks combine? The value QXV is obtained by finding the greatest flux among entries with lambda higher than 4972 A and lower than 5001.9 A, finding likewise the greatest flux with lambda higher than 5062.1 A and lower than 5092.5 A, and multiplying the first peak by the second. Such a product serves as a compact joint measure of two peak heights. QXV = 41.3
